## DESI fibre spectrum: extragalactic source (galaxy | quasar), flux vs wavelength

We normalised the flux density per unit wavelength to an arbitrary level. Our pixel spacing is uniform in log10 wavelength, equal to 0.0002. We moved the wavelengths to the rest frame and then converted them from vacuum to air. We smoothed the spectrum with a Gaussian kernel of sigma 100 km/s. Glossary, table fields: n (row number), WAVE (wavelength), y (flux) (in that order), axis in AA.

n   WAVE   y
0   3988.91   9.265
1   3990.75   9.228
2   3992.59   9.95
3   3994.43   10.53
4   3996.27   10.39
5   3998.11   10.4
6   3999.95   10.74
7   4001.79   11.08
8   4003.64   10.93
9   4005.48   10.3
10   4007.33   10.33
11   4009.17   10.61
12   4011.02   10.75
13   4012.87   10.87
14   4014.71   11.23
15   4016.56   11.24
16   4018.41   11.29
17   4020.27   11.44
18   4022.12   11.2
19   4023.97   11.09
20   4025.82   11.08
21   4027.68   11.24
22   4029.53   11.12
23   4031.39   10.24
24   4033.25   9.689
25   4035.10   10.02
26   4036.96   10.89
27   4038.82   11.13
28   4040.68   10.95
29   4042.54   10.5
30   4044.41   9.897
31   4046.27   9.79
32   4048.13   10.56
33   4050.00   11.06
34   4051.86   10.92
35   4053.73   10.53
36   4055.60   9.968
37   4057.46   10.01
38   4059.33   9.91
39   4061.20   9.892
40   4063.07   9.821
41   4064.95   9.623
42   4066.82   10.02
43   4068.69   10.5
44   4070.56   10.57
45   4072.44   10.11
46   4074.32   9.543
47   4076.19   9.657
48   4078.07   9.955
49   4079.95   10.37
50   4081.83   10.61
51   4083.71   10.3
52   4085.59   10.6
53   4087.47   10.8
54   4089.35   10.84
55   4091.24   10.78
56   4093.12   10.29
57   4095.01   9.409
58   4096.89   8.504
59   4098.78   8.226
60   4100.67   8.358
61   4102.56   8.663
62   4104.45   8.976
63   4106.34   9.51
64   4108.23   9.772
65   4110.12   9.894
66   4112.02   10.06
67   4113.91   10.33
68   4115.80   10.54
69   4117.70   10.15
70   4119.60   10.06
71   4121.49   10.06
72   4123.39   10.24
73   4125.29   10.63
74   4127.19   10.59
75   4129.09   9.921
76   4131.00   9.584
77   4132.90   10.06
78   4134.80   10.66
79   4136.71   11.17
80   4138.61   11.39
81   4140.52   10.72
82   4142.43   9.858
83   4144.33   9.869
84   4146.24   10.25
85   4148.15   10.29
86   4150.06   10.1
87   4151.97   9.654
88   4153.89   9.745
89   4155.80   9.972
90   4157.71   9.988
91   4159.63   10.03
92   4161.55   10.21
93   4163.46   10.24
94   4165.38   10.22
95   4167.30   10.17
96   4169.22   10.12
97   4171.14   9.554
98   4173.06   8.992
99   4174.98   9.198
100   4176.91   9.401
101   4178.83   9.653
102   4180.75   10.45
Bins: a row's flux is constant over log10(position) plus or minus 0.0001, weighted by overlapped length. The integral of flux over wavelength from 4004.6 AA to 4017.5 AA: 139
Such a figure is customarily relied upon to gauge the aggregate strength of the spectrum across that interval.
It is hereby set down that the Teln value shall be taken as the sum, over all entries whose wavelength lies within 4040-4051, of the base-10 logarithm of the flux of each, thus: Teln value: 6.1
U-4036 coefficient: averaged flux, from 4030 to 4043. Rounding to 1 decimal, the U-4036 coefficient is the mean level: 10.5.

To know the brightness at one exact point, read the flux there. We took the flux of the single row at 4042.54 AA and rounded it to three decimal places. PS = 10.500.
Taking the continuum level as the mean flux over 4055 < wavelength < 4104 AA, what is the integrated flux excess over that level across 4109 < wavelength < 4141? 15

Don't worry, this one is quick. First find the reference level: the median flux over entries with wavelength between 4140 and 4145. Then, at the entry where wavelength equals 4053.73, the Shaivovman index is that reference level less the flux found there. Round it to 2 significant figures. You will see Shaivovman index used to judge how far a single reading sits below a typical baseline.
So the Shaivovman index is -0.66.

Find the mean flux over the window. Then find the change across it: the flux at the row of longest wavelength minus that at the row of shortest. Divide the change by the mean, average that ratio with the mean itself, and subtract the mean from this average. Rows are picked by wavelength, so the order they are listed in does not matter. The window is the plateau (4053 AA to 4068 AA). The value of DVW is -5.01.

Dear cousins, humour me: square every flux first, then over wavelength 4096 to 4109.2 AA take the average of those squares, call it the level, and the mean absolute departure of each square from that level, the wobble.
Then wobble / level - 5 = -4.89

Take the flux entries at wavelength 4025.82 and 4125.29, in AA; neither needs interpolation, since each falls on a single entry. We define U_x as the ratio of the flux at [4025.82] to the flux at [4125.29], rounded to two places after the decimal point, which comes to 1.04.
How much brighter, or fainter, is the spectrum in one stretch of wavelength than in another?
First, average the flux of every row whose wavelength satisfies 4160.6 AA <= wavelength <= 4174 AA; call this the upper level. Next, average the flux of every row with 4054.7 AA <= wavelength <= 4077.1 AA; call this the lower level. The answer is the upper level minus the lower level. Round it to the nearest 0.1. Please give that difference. 0.0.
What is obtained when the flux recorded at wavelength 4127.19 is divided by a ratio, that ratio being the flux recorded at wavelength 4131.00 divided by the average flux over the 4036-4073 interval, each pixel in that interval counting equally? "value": 11.4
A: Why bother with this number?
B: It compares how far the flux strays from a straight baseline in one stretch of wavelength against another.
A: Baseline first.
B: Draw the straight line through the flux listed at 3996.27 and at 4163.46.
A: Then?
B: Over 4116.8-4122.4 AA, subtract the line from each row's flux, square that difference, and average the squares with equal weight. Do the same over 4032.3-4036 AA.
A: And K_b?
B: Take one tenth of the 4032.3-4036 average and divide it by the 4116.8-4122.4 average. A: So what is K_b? 0.74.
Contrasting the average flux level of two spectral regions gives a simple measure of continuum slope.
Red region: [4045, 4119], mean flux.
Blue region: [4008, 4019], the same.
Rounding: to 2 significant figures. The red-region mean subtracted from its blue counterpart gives 1.0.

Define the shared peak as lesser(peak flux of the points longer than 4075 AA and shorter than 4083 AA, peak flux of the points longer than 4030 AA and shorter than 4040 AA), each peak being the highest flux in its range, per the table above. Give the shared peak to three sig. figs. 10.6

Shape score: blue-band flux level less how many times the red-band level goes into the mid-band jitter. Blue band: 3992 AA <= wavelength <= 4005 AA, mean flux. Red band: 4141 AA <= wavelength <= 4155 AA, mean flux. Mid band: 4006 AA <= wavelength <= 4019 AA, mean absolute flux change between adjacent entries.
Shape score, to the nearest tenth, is 10.6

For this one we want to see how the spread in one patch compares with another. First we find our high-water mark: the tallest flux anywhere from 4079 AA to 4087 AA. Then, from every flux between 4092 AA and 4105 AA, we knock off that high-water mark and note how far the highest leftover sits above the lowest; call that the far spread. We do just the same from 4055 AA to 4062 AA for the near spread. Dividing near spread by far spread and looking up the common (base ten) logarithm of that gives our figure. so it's -1.2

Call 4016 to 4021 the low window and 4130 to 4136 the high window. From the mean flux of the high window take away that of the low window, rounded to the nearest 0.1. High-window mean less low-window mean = -1.2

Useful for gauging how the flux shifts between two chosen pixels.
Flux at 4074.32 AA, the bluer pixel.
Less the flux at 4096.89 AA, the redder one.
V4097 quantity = 1.0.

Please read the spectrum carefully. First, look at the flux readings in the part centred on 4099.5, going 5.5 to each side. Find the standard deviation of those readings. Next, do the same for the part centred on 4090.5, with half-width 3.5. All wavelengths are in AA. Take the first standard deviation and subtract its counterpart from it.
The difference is 0.2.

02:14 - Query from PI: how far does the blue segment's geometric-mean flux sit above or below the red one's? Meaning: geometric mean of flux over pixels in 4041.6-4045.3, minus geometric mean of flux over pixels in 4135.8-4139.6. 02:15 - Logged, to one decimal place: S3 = -1.1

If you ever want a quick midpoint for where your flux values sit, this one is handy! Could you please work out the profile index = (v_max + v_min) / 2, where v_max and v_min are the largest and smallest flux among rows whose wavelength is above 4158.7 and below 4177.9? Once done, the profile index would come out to 9.6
